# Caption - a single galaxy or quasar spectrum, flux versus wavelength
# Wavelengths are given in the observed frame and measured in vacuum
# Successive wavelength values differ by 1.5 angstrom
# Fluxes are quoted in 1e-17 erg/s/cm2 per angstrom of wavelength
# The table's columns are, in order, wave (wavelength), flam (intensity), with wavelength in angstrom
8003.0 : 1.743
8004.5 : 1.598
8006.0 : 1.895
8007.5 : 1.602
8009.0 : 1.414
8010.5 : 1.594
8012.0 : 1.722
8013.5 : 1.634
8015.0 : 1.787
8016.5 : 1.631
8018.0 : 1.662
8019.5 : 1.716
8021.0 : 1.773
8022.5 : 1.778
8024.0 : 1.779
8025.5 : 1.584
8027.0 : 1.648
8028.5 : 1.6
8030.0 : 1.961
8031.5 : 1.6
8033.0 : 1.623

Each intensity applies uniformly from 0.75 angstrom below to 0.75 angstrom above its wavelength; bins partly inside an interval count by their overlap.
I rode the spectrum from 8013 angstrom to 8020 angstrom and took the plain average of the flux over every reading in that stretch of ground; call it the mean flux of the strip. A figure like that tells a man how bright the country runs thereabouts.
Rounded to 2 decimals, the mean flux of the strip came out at 1.69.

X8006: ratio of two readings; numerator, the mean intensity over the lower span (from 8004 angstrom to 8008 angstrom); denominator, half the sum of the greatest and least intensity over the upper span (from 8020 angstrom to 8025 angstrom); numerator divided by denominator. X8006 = 0.96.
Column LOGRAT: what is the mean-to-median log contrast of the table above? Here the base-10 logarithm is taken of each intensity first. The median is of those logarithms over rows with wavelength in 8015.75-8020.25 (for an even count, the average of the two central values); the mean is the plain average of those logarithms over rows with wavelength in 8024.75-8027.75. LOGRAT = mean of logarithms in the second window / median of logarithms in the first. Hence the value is 0.94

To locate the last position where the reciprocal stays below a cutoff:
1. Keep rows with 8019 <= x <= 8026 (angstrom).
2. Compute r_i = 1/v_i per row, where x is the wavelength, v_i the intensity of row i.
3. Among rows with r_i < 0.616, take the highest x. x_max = 8024.0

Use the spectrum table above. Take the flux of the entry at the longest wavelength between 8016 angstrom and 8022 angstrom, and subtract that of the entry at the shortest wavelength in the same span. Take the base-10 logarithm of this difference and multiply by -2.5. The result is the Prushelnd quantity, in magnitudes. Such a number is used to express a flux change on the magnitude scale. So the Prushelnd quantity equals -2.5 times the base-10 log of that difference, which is 2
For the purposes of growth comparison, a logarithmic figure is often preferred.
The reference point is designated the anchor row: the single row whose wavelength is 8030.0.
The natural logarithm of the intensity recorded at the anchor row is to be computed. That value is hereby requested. 0.673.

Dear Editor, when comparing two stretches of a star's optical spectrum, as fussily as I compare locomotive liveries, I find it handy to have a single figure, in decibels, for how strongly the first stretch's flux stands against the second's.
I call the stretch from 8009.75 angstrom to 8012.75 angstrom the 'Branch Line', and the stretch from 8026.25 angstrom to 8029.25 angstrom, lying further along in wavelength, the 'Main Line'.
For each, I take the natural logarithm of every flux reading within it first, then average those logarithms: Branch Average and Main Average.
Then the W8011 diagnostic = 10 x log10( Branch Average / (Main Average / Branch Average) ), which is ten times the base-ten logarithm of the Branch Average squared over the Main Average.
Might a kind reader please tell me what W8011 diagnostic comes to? -2.8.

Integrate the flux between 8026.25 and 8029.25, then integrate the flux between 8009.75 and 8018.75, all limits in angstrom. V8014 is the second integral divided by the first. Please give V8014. 3.1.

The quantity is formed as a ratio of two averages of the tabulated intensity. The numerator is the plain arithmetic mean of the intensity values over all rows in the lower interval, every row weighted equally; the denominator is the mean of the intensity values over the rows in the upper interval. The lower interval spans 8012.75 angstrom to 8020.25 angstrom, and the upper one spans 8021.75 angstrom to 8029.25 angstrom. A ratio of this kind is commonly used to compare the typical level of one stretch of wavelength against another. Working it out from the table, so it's 1.00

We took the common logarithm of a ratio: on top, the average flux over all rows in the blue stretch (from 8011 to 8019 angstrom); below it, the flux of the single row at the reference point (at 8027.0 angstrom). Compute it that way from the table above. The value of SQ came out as 0.010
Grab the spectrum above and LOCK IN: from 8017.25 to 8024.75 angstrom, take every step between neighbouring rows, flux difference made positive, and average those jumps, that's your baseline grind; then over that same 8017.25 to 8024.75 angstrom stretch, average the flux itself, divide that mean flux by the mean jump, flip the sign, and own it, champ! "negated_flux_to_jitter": -60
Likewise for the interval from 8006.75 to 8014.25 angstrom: -11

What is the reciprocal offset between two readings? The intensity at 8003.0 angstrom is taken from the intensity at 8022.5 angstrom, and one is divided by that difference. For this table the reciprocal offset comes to 29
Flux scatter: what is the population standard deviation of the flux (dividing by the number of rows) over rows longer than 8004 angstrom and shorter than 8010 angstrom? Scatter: 0.17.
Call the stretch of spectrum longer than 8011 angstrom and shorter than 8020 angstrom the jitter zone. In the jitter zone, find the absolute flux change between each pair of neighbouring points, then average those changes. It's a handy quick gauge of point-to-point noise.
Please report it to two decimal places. 0.10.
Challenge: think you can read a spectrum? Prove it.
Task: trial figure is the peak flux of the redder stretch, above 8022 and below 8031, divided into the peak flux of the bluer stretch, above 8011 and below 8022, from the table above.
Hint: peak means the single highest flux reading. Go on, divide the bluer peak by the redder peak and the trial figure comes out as 0.91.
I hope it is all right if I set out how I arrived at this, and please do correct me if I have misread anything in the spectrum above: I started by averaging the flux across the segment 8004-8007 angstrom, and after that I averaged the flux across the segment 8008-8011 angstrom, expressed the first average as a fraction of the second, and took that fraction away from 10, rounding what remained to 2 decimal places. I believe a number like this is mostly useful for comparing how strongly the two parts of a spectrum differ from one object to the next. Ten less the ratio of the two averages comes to 8.84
